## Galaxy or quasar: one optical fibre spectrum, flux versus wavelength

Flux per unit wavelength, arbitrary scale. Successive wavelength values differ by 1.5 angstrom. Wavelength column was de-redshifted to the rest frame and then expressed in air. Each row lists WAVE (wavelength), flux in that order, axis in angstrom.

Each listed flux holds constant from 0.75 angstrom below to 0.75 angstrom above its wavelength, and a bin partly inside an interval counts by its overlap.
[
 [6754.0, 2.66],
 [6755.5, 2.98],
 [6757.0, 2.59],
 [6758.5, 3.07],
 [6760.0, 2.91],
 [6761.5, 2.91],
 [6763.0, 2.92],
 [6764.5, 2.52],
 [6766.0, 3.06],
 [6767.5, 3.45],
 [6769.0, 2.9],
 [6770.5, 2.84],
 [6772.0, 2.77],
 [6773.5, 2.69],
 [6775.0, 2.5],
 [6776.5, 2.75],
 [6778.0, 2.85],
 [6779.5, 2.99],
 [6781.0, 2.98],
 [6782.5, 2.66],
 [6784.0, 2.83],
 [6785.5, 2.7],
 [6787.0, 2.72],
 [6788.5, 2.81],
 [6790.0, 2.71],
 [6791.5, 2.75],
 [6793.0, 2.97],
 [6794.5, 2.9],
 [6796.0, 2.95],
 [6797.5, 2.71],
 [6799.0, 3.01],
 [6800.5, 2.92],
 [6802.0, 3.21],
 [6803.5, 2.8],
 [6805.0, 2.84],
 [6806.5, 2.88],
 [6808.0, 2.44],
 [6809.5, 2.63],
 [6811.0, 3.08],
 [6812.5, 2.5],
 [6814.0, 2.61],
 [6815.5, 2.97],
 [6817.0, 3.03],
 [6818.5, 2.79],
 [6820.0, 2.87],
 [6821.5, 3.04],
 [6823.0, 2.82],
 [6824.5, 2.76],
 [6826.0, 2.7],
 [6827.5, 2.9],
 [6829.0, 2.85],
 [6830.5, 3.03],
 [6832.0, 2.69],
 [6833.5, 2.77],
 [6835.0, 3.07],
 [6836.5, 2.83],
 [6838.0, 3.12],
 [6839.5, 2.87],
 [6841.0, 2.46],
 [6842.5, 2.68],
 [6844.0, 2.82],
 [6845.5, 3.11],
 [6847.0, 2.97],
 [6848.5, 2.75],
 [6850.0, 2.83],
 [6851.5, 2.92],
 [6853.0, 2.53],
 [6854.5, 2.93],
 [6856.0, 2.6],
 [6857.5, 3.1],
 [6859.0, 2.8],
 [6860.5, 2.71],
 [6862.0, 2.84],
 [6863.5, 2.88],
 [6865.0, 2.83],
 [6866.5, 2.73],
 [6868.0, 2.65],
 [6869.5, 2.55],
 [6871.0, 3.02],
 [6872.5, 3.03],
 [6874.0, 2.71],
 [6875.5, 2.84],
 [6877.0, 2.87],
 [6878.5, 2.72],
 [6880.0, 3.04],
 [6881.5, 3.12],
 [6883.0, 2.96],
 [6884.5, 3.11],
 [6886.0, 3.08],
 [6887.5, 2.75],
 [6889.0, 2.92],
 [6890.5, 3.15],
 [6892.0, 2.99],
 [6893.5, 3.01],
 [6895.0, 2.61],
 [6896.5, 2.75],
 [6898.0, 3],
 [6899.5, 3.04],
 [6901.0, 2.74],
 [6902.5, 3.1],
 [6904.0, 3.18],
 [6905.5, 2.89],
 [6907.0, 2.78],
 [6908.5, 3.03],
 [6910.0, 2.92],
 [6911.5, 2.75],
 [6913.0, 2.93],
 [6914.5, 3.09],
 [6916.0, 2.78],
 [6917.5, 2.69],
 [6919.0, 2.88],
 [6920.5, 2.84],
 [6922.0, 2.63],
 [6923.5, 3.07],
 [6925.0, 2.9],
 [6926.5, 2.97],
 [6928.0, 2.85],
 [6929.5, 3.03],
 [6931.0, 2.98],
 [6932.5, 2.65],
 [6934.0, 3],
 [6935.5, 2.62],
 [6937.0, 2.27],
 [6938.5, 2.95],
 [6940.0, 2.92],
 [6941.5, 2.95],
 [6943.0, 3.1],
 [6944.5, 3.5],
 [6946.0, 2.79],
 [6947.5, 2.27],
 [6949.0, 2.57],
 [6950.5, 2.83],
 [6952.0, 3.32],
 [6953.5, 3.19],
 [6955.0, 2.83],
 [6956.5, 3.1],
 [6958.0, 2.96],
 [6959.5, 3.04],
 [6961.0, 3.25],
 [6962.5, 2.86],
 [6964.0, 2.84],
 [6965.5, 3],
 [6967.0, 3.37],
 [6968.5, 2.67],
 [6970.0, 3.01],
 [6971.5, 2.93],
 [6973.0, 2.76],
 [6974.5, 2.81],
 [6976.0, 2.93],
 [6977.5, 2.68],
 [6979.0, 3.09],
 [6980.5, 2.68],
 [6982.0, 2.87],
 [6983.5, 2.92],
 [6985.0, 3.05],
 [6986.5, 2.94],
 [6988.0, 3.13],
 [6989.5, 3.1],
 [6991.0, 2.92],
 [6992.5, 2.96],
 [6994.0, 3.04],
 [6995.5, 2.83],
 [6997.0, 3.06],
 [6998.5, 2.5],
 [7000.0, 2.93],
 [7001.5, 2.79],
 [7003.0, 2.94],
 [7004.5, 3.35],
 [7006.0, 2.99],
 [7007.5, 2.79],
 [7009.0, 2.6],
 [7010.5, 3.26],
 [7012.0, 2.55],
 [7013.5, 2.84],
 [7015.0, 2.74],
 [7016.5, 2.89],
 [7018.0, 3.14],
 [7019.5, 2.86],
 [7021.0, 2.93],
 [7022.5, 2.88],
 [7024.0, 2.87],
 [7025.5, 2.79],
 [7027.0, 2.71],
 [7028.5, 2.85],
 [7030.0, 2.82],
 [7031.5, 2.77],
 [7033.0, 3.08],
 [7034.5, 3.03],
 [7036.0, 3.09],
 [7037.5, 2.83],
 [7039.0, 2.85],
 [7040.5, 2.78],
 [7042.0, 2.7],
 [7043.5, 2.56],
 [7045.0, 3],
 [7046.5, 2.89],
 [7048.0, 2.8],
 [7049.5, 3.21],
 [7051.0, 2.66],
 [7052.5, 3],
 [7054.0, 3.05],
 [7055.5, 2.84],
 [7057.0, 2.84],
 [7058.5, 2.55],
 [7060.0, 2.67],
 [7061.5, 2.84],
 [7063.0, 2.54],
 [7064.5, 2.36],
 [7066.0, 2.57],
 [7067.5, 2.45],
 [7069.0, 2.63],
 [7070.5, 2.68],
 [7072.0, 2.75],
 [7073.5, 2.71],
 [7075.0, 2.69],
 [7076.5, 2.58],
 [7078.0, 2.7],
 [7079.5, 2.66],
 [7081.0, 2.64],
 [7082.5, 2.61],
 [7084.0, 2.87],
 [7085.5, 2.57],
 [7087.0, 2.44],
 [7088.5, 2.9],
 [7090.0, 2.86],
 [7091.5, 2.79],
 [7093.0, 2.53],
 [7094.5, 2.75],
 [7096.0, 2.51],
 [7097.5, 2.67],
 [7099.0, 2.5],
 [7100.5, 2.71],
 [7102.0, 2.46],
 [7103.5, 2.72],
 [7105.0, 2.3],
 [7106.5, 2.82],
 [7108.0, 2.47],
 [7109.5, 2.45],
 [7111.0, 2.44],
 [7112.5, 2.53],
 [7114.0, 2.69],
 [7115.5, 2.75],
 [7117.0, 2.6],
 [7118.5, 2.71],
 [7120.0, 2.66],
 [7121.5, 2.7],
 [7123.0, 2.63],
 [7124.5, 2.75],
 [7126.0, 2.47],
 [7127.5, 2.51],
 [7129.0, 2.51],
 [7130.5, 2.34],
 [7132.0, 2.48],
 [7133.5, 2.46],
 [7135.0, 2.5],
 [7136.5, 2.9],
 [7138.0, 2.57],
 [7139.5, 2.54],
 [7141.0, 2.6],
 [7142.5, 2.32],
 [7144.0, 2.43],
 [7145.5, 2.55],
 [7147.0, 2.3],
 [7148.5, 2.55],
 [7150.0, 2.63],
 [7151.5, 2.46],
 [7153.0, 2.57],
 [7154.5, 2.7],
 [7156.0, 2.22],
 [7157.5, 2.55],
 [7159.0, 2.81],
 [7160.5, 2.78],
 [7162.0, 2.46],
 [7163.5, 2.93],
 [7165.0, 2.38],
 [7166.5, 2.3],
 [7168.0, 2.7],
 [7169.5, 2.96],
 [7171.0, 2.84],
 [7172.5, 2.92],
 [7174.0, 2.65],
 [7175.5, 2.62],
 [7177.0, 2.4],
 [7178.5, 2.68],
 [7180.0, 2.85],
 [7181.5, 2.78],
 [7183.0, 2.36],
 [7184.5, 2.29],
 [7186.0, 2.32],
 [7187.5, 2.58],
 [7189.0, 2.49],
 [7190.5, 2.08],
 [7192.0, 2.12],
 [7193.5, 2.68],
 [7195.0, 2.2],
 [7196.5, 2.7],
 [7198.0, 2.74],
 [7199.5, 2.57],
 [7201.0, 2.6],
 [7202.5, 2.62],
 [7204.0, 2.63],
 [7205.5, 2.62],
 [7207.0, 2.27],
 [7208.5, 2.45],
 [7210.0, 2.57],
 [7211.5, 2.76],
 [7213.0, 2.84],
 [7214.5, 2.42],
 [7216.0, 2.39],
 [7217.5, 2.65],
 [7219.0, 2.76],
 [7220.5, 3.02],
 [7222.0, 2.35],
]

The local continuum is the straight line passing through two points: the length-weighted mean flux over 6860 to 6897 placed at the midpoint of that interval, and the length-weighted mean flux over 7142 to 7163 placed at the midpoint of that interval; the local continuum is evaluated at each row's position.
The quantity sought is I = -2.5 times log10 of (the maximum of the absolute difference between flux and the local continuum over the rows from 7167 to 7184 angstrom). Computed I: 0.9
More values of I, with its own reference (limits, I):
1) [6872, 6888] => 1.5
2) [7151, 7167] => 1.0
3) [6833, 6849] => 0.8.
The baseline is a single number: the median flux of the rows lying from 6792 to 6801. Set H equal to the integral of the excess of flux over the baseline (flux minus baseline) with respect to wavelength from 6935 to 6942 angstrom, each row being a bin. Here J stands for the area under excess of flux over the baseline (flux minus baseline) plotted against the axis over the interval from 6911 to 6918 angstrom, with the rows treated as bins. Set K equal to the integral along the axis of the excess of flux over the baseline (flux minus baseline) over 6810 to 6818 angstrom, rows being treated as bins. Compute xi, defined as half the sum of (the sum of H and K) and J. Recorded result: -1.4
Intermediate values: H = -1.4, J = -0.5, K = -0.8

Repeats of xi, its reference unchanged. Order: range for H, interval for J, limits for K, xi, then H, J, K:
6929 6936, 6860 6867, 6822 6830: -1.2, -0.5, -0.9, -0.9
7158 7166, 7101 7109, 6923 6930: -2.6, -2.2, -3.0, 0.2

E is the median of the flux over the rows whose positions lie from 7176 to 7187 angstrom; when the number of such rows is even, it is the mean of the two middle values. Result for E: 2.40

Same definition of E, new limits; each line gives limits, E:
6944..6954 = 2.83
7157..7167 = 2.55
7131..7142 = 2.54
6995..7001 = 2.88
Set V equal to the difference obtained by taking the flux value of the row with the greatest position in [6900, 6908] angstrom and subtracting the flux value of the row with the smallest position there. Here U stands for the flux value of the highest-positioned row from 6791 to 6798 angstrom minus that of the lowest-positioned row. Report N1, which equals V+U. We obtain 0.00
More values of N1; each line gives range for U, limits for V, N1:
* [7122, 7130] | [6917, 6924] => 0.26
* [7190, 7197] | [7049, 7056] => 0.25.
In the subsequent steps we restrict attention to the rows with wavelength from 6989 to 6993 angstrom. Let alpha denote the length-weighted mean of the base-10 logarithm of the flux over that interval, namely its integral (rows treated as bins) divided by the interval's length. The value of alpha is 0.475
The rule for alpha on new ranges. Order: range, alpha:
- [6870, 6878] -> 0.459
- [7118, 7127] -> 0.423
